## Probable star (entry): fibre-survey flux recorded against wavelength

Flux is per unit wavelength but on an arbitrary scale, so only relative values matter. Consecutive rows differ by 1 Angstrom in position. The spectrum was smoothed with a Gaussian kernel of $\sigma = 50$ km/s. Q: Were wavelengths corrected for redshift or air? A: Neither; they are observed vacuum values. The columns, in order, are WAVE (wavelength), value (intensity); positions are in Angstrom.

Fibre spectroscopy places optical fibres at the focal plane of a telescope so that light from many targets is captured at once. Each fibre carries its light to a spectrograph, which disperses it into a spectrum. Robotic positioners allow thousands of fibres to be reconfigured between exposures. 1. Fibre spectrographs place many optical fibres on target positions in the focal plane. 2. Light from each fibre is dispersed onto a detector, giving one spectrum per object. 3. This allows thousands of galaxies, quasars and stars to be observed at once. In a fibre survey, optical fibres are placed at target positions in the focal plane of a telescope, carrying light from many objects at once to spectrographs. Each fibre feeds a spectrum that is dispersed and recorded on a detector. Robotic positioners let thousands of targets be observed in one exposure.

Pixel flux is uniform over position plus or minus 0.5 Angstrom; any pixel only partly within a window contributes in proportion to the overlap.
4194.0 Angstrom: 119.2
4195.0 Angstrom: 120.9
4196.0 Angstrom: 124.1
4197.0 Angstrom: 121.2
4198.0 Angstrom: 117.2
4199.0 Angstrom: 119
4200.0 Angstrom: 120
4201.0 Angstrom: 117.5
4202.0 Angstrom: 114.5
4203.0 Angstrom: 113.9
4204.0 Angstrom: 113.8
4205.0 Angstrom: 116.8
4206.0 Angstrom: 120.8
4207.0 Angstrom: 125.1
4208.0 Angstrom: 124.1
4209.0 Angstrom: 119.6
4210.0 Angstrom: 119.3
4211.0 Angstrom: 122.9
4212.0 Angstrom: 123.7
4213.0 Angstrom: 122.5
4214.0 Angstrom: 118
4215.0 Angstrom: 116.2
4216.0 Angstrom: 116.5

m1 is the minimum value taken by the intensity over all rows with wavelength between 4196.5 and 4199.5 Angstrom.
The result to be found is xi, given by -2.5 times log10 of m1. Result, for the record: -5.17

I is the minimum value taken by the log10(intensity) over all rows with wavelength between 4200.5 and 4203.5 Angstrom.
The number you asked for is 2.06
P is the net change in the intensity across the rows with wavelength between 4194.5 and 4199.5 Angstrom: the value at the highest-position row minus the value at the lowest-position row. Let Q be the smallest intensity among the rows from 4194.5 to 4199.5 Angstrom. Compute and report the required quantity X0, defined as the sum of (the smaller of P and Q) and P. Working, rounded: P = -1.9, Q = 117.2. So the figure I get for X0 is -3.8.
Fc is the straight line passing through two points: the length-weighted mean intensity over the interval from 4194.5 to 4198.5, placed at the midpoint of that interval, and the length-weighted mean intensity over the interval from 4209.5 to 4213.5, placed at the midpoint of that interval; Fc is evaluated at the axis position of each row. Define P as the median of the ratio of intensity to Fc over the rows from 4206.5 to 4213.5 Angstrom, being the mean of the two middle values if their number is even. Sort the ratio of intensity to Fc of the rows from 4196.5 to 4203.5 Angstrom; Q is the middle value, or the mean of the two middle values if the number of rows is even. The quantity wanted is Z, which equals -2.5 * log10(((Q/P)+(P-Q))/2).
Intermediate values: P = 1.01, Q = 0.97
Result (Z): 0.752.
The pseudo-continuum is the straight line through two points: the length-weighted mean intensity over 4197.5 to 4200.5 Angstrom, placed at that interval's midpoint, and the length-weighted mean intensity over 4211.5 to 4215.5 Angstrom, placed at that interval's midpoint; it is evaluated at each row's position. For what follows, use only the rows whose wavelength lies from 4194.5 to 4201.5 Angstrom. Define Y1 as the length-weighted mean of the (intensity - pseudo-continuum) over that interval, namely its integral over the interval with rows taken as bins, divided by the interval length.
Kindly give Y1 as 1.3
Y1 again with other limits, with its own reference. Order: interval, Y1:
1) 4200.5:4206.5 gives -2.9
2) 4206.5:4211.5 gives 2.5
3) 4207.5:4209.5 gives 2.2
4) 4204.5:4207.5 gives 1.5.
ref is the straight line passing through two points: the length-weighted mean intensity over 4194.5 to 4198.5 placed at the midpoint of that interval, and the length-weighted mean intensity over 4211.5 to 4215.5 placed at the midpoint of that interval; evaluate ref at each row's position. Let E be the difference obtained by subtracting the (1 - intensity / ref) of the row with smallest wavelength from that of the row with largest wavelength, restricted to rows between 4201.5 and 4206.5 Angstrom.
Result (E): -0.05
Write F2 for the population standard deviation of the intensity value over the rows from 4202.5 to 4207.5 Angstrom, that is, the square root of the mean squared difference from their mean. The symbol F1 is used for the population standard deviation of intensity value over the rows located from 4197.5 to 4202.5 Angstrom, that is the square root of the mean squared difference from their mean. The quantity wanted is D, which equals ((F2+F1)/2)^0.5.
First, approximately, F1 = 1.87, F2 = 4.3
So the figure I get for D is 1.76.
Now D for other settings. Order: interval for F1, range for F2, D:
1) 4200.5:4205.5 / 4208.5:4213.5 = 1.29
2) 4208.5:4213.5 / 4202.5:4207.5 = 1.75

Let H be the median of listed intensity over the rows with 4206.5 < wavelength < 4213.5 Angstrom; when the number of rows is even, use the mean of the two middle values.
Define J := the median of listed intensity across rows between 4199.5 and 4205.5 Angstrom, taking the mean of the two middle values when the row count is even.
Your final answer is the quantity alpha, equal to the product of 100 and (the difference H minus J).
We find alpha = 725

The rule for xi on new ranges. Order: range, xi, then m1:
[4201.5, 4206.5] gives -5.14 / 113.8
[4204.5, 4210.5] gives -5.17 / 116.8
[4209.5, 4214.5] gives -5.18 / 118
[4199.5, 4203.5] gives -5.14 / 113.9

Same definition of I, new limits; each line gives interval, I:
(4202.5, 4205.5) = 2.06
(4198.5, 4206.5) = 2.06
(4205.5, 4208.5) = 2.08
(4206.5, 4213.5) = 2.08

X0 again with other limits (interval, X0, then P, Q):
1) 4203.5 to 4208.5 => 20.6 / 10.3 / 113.8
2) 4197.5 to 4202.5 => -5.4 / -2.7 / 114.5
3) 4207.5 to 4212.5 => -0.8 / -0.4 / 119.3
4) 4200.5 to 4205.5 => -1.4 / -0.7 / 113.8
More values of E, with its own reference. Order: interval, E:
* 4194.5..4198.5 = 0.03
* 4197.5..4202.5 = 0.02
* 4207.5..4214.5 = 0.05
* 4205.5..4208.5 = -0.03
